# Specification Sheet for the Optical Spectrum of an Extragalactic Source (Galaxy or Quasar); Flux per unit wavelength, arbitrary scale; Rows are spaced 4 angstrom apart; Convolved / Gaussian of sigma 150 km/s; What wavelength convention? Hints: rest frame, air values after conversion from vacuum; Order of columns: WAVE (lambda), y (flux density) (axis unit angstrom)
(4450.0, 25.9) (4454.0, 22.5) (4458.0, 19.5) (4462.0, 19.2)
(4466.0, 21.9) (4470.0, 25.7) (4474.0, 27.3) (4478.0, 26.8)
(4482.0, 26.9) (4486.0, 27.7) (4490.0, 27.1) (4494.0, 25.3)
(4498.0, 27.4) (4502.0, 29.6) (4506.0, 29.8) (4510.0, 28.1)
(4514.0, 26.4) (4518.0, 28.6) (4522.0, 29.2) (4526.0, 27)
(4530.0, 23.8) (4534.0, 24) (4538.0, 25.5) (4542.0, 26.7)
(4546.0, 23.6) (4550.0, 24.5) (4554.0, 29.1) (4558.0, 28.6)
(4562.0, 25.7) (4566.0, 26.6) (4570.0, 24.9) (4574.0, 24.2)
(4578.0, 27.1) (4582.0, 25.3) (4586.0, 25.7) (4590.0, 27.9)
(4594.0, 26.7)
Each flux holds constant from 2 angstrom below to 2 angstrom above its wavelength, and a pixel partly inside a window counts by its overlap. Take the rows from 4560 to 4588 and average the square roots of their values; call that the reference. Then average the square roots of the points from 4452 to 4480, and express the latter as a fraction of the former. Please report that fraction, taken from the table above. 0.95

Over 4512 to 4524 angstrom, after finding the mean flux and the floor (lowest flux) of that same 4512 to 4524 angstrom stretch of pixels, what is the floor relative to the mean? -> 0.941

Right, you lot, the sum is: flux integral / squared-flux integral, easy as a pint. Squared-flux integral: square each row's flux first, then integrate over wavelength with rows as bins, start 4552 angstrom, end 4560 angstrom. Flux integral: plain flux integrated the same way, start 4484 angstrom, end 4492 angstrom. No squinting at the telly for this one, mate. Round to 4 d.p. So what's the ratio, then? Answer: 0.0329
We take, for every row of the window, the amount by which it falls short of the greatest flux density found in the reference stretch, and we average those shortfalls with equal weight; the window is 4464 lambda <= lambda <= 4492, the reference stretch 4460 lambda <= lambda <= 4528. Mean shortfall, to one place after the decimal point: 3.6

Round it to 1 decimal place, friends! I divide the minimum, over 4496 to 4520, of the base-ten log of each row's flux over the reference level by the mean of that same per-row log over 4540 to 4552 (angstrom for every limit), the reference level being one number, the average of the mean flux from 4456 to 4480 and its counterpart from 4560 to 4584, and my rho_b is 4.8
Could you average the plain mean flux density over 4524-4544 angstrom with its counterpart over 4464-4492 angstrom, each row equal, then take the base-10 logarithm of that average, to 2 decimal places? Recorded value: 1.41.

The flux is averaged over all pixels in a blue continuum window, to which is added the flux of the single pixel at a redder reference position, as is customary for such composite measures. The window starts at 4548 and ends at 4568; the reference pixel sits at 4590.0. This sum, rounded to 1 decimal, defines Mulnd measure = 54.8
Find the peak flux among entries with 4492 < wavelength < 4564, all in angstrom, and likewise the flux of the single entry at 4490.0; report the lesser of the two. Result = 27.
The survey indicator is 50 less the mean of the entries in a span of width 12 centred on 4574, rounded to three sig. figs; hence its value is 24.6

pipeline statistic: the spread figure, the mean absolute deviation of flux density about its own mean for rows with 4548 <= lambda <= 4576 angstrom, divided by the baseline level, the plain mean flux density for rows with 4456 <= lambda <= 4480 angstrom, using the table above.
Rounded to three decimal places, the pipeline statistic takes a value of 0.069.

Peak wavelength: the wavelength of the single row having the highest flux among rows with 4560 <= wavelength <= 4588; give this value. 4578.0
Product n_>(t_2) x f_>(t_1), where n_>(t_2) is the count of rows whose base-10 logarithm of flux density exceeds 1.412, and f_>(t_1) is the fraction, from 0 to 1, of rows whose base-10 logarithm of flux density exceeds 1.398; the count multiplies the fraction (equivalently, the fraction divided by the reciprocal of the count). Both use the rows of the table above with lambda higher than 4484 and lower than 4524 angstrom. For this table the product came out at 9.0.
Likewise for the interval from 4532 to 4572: 2.4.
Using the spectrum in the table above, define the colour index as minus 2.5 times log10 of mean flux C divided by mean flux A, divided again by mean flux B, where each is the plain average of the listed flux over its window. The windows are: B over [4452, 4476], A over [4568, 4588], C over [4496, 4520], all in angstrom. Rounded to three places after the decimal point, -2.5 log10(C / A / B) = 3.273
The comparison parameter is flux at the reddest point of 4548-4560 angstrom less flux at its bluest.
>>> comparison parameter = 4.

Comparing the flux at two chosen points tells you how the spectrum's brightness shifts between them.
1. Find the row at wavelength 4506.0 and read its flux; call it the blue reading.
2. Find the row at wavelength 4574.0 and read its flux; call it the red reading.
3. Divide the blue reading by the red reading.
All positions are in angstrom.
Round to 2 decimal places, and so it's 1.23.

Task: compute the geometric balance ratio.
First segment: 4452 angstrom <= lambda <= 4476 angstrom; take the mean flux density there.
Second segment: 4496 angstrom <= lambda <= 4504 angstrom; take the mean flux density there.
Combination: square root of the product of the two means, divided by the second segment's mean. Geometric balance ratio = 0.89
